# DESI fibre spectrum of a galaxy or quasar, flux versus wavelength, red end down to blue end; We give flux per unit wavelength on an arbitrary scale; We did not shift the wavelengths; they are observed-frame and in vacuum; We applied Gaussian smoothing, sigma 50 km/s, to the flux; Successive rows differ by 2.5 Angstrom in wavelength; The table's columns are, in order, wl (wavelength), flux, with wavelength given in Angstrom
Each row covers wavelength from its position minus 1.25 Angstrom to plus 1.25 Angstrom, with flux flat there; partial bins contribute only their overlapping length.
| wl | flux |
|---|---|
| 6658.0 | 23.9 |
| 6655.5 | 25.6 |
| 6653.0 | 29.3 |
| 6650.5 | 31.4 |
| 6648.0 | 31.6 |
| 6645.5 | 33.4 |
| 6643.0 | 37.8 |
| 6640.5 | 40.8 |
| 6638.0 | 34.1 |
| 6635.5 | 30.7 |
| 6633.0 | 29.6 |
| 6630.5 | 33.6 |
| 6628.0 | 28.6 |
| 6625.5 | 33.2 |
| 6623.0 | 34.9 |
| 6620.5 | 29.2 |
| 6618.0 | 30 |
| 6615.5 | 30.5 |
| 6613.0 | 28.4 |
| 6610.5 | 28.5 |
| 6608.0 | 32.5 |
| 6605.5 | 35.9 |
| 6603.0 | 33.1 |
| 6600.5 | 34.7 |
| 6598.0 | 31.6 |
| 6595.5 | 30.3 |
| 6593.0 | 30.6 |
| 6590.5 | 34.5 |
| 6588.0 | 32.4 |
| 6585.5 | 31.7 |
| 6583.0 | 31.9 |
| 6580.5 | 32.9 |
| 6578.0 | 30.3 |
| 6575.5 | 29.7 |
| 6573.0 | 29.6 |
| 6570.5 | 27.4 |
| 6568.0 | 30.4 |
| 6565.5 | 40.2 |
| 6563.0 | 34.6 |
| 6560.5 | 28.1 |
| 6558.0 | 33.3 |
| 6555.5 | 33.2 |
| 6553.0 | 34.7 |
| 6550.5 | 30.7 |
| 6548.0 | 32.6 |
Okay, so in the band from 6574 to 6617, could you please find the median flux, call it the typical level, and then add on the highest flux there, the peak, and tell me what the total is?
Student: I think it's 67.6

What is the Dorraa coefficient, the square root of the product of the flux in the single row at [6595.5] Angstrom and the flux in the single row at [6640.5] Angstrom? 35.2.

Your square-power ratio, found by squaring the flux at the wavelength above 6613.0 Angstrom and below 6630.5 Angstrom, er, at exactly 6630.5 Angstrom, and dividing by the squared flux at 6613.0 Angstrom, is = 1.4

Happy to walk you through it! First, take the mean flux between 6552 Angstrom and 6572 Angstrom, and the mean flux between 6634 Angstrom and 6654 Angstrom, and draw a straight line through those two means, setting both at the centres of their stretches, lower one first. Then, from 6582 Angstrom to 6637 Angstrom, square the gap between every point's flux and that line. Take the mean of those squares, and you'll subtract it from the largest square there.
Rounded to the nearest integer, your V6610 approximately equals 16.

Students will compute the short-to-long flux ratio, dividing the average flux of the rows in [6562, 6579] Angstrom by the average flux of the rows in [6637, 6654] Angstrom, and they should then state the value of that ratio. 0.93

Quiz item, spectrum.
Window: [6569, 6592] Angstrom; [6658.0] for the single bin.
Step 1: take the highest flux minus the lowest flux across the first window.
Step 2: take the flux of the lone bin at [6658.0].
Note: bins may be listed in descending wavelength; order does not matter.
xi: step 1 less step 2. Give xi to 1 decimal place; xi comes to -16.8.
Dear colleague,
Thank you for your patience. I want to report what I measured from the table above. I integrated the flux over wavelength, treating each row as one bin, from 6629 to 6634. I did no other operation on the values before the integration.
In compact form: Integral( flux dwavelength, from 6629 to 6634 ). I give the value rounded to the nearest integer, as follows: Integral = 158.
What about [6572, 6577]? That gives 148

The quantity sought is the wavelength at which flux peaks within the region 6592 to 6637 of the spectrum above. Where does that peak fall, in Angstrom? 6605.5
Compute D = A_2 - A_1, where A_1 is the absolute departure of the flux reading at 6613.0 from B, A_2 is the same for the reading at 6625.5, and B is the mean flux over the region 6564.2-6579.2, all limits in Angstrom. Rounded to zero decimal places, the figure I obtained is -1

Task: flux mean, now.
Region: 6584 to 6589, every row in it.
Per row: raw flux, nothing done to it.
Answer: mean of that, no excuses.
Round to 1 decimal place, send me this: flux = 32.0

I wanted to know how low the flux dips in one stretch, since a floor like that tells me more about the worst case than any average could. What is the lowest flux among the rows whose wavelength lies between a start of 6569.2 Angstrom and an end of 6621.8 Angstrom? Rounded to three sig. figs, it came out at 27.4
